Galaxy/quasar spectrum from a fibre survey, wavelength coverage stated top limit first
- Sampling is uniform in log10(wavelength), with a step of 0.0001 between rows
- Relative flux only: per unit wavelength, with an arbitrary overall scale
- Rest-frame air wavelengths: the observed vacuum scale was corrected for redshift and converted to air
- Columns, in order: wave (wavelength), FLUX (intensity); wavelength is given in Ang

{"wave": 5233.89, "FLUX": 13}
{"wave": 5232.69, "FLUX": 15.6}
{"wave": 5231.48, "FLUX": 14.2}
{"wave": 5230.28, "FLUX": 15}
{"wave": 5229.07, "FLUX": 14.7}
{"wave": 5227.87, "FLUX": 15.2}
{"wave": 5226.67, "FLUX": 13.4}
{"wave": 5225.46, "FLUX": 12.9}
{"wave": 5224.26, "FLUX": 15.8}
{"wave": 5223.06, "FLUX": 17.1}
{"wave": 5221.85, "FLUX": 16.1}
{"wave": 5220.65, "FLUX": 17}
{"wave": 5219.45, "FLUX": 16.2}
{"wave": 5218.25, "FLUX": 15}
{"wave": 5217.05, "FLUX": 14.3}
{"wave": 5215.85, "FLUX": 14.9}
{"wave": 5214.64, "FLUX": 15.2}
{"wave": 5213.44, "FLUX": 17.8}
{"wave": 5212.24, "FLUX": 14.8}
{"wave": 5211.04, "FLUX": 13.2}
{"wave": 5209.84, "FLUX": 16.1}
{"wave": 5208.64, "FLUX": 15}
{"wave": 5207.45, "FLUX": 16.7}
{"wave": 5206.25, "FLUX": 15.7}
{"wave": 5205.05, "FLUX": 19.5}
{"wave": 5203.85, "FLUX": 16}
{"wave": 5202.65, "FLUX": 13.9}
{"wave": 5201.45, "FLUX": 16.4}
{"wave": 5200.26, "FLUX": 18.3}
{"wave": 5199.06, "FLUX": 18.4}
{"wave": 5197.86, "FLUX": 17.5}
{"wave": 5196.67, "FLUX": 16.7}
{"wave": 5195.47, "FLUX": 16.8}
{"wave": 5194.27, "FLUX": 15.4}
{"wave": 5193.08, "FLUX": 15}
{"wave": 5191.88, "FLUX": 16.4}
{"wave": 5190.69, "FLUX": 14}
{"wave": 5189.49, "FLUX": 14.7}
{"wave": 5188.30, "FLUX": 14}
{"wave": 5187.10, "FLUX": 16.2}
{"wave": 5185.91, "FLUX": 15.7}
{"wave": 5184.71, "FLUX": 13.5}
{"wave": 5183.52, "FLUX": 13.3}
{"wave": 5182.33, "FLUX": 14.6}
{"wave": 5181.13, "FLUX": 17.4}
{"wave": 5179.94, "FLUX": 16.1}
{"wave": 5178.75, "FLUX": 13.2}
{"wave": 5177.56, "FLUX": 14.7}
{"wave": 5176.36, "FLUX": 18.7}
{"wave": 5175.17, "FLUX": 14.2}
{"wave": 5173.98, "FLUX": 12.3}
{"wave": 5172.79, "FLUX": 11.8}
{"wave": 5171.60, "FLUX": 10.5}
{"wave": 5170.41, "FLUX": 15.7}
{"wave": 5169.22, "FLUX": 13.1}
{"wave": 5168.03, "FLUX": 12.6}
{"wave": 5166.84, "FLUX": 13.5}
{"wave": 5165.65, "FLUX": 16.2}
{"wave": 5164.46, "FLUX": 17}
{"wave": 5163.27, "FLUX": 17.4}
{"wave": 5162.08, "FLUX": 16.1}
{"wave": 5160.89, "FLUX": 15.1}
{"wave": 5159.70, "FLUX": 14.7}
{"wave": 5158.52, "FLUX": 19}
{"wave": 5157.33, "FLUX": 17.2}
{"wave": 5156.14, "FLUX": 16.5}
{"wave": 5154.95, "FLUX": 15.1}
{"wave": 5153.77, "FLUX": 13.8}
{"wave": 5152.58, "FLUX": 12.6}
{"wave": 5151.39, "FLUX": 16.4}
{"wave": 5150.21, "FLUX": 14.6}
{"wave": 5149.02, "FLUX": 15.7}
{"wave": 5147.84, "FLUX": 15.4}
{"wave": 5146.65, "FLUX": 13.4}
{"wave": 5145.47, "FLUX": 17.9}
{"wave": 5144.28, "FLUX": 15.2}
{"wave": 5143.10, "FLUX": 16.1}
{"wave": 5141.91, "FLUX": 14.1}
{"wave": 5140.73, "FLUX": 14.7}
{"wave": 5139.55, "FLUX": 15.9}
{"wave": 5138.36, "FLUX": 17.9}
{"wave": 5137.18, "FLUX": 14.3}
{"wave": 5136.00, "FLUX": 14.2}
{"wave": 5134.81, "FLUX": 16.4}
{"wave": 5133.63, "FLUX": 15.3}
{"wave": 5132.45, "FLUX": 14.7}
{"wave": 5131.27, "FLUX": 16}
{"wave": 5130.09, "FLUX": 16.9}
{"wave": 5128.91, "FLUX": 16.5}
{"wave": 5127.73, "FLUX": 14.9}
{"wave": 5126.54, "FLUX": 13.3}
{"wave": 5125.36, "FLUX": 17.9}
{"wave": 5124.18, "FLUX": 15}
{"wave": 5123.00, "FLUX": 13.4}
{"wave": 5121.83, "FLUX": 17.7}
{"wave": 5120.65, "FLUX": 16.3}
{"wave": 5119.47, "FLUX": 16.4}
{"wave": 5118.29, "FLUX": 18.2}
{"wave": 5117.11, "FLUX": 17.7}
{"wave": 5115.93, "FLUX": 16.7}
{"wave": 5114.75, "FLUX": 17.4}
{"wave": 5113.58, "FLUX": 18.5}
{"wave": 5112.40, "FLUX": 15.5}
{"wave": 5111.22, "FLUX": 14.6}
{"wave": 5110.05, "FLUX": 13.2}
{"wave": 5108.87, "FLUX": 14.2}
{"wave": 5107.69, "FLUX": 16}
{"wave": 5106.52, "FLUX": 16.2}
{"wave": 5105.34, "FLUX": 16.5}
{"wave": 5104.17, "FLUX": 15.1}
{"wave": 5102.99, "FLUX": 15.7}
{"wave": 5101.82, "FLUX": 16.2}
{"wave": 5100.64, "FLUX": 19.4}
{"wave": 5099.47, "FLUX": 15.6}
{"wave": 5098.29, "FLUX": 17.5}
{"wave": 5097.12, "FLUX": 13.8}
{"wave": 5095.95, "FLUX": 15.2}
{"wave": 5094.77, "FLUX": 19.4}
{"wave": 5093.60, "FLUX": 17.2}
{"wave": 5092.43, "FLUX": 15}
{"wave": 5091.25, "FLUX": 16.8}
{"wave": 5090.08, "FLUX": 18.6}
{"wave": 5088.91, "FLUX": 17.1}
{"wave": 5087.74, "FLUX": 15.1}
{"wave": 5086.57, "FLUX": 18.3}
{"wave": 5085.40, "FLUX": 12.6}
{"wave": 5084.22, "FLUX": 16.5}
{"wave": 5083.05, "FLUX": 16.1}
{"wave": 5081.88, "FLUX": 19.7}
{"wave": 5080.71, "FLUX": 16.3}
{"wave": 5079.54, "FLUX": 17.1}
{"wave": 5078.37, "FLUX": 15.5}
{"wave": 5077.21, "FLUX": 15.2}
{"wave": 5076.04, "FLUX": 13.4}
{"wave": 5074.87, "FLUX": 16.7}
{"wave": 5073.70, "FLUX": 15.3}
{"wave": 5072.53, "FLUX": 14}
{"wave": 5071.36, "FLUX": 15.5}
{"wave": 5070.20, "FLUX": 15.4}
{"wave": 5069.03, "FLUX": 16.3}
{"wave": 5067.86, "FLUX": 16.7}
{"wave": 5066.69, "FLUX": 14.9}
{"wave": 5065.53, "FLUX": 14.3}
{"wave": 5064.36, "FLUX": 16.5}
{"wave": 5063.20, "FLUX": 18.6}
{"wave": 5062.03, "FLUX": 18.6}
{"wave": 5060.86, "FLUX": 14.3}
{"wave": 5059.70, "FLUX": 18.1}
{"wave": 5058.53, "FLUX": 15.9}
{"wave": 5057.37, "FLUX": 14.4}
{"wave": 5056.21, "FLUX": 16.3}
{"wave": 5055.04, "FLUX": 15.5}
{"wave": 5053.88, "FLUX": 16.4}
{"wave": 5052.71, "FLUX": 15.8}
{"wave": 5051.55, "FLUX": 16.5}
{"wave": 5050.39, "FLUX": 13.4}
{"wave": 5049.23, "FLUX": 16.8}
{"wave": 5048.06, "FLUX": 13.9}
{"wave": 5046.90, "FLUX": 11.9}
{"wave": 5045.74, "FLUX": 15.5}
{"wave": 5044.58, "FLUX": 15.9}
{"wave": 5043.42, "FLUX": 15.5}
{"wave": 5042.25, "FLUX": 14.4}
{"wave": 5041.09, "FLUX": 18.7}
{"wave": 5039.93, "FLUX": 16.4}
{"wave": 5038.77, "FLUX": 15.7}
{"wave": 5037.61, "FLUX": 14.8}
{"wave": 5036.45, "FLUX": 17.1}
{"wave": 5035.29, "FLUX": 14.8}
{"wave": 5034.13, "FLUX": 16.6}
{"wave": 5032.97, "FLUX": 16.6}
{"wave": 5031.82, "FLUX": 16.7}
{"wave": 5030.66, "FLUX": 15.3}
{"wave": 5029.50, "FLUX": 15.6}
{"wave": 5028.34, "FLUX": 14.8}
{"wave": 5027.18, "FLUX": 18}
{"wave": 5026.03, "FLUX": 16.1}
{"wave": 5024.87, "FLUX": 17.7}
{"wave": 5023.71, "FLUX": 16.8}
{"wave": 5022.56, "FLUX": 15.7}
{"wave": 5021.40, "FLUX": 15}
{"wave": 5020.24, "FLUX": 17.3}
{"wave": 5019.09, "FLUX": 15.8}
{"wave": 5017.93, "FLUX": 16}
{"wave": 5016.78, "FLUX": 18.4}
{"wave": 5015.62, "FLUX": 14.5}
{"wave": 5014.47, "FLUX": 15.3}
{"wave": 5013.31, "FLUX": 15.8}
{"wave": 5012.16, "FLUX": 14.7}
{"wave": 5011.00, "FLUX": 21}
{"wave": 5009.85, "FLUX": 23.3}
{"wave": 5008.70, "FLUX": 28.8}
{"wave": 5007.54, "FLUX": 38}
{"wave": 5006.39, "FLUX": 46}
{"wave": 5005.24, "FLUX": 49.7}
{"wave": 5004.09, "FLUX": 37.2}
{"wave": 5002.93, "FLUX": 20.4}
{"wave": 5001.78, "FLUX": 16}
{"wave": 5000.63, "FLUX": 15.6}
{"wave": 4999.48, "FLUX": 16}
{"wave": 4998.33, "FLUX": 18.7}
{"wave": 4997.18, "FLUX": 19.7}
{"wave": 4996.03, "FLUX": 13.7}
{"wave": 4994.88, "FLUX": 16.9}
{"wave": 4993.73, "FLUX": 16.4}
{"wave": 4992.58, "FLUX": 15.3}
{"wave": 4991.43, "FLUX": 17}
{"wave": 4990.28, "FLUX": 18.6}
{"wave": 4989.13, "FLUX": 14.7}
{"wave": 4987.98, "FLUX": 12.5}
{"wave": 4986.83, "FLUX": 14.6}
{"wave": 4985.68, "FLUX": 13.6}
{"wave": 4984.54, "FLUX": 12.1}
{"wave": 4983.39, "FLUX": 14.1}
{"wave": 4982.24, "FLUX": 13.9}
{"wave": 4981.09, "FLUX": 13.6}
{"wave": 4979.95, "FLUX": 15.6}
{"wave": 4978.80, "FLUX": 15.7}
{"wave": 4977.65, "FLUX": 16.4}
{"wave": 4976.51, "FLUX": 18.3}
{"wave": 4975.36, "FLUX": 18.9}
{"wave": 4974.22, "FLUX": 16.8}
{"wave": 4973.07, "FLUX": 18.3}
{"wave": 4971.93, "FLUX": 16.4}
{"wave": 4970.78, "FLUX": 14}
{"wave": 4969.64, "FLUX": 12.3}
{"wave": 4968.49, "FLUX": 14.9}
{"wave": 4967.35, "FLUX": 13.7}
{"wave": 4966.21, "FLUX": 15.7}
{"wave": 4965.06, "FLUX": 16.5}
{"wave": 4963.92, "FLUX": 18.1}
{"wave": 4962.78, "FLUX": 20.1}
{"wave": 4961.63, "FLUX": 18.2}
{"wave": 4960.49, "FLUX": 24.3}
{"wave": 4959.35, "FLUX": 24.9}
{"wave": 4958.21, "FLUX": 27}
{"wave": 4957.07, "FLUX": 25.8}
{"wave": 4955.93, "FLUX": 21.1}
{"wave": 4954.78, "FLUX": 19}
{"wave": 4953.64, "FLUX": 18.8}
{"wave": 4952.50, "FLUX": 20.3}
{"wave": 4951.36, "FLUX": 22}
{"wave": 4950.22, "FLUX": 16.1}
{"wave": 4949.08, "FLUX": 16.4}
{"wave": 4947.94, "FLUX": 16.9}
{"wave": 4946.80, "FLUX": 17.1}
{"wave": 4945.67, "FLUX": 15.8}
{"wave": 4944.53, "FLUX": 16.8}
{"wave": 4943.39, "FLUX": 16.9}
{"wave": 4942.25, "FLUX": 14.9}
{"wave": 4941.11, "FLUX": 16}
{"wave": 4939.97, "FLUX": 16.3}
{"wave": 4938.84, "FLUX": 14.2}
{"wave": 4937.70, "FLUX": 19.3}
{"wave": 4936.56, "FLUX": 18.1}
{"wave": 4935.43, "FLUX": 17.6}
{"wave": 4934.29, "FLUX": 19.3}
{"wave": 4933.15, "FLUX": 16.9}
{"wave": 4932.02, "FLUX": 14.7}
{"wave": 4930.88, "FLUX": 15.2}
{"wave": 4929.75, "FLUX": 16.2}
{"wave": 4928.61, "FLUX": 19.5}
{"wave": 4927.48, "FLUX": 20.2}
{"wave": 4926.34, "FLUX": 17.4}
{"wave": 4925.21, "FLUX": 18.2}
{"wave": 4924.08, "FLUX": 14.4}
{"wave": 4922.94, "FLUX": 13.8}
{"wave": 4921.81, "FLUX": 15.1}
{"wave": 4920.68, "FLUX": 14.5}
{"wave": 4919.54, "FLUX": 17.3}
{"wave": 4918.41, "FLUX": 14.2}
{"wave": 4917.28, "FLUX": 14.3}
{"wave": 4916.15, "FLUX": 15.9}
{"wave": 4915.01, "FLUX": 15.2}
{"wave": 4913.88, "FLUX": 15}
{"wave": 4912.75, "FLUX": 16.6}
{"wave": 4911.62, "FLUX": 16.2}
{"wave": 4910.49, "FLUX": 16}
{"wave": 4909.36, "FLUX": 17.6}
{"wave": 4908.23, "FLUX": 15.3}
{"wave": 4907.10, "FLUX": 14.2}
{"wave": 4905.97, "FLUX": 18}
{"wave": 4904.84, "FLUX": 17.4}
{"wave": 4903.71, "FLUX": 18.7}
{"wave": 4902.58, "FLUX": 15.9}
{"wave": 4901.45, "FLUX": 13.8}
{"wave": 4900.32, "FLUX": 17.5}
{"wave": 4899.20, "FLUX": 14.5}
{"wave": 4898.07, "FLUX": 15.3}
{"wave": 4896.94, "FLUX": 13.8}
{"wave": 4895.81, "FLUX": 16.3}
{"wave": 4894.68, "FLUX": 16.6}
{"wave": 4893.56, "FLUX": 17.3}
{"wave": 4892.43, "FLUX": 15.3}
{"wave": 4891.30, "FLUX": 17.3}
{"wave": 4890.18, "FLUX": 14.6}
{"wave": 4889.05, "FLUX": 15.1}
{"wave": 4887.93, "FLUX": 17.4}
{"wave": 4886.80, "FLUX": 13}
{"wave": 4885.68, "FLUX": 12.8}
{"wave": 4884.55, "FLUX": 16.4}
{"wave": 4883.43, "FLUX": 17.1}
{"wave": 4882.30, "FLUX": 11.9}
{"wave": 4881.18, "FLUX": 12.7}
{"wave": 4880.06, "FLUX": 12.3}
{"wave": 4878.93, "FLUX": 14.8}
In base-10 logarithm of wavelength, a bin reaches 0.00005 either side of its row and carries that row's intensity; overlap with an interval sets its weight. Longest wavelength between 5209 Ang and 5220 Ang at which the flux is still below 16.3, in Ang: 5219.45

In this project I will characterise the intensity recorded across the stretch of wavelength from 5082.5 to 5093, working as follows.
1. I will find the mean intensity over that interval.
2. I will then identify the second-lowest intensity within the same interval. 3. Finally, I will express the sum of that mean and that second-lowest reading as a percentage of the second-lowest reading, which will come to 208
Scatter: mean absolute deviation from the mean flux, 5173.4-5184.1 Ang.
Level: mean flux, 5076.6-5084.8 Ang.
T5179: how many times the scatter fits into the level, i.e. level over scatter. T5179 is 10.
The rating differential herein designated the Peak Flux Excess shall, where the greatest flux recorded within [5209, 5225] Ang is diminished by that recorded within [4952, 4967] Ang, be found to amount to -9.2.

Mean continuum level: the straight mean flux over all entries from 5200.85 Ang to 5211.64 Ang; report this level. 15.8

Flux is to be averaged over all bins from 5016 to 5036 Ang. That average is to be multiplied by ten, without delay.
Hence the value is 163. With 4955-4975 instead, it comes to 187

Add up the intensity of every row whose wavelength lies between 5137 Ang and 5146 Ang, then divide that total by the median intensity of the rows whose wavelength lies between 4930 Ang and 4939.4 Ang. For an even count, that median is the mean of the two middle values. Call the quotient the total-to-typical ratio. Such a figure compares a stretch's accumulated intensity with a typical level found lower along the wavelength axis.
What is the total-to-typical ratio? 7.3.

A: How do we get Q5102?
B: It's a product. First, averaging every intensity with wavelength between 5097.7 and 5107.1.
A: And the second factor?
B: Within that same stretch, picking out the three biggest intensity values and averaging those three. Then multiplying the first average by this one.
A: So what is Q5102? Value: 294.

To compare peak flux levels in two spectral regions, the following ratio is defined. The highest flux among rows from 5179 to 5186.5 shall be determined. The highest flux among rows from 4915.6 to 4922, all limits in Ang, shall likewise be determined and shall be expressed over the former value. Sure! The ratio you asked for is 0.99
